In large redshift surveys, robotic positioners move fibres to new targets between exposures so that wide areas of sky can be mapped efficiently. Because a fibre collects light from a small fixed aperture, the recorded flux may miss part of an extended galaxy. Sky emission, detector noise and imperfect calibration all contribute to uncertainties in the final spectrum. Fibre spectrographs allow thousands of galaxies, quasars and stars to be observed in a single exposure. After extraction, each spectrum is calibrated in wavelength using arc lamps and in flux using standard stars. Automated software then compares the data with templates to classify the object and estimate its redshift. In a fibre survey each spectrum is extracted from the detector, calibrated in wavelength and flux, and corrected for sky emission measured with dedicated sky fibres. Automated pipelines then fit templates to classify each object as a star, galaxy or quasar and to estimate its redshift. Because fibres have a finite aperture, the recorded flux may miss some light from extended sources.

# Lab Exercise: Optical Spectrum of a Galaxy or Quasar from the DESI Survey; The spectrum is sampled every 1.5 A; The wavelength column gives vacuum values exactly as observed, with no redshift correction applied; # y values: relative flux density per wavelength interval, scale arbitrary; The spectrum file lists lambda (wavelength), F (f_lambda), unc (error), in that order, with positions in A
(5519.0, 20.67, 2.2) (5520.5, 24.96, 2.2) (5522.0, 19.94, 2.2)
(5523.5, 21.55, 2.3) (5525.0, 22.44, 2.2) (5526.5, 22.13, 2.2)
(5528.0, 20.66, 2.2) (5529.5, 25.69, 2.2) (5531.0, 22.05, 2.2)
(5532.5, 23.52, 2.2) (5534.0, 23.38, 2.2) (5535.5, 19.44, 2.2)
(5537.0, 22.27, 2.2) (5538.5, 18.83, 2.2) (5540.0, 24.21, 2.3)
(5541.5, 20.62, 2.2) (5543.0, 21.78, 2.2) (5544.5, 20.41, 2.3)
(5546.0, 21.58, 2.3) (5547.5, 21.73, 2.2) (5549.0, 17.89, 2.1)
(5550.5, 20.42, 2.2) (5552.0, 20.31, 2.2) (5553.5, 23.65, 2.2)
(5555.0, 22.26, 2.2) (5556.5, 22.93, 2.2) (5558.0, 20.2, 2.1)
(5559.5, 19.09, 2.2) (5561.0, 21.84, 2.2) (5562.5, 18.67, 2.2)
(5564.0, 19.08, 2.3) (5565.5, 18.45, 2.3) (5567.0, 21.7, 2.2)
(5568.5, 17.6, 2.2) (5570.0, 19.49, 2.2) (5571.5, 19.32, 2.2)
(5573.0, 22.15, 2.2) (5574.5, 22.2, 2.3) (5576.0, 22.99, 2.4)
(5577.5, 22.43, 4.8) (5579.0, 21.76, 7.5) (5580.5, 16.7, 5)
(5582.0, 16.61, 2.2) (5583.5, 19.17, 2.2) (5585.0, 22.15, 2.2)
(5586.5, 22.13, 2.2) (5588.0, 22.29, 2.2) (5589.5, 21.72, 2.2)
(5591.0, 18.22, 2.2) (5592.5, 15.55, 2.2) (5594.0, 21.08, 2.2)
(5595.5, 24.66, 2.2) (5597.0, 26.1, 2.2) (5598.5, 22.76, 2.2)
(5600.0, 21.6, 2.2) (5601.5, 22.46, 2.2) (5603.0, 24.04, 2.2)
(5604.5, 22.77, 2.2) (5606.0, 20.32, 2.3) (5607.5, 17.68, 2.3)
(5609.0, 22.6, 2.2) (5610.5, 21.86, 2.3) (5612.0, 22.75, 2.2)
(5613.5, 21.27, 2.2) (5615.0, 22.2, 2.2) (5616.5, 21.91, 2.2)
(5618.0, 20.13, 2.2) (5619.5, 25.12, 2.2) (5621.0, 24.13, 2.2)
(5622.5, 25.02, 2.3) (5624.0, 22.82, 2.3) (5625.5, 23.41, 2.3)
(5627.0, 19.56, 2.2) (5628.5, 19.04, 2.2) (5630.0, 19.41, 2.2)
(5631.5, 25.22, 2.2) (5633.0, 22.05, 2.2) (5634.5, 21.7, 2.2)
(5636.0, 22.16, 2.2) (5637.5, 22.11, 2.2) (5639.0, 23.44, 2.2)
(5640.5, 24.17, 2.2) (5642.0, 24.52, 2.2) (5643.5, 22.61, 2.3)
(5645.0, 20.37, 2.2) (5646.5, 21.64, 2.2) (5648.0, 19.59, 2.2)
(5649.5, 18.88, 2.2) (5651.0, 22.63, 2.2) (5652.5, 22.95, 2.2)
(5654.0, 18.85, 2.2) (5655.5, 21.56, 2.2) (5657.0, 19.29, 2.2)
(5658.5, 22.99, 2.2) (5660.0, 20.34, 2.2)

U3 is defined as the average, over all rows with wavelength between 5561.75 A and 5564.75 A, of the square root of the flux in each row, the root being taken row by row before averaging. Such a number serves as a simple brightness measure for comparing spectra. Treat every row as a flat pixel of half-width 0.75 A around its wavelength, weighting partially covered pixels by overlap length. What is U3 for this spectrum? 4.3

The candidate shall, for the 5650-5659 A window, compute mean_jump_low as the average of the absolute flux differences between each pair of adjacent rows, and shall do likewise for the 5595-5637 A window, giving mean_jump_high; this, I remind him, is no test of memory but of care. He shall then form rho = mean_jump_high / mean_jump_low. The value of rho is 0.7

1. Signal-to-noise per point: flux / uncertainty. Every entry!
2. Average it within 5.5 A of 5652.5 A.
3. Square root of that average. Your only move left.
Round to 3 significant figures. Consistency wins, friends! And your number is 3.06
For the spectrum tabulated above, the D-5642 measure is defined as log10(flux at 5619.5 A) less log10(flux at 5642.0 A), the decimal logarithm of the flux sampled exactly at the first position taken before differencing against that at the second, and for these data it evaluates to 0.010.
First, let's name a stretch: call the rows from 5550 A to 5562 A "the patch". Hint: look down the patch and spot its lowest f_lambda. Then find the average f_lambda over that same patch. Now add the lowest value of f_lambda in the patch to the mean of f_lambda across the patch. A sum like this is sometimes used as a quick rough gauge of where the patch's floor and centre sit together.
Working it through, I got 40.4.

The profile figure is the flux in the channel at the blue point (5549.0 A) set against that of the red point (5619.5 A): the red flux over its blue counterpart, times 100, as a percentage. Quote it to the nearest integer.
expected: 140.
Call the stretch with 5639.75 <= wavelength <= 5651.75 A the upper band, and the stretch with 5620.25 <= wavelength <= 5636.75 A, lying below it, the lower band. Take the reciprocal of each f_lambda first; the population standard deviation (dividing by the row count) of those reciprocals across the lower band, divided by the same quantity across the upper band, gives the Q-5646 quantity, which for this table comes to 1.0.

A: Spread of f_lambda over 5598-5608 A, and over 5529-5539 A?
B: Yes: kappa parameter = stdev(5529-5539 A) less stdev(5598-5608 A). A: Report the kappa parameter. 0.3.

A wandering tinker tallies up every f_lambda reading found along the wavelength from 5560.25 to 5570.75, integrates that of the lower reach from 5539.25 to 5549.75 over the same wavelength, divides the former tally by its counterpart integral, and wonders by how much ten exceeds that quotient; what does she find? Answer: 9.38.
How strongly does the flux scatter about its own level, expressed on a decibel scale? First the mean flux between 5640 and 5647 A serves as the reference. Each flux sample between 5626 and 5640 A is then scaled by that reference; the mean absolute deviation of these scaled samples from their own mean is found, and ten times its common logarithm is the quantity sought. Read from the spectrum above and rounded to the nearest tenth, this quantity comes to -11.7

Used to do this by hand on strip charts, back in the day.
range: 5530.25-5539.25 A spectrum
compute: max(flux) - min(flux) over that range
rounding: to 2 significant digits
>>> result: 4.7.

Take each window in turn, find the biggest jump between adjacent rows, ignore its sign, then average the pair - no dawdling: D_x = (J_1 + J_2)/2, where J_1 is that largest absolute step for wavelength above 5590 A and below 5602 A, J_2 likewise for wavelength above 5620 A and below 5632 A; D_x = 5.7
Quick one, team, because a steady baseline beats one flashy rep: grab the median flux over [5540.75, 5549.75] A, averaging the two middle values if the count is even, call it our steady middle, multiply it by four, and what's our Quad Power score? 84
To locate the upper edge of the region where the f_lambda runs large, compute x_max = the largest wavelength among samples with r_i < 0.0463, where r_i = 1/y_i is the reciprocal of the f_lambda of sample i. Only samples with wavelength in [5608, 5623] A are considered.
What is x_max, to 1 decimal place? 5622.5 A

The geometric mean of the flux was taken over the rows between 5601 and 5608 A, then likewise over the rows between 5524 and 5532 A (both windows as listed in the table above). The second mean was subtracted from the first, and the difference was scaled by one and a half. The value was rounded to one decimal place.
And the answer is -1.8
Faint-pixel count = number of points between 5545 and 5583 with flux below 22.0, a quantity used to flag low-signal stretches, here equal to 18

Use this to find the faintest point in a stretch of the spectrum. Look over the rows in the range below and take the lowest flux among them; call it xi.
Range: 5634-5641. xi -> 21.7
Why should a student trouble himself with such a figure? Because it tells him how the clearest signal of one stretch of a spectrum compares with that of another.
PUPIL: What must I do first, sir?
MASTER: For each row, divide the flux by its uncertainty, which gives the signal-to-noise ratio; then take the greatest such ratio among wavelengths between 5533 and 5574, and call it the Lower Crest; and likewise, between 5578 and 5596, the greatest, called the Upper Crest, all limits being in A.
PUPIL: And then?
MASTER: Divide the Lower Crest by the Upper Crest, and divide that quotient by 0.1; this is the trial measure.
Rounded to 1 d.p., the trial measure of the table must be 9.6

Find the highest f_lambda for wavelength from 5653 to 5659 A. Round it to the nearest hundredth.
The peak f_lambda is 22.99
